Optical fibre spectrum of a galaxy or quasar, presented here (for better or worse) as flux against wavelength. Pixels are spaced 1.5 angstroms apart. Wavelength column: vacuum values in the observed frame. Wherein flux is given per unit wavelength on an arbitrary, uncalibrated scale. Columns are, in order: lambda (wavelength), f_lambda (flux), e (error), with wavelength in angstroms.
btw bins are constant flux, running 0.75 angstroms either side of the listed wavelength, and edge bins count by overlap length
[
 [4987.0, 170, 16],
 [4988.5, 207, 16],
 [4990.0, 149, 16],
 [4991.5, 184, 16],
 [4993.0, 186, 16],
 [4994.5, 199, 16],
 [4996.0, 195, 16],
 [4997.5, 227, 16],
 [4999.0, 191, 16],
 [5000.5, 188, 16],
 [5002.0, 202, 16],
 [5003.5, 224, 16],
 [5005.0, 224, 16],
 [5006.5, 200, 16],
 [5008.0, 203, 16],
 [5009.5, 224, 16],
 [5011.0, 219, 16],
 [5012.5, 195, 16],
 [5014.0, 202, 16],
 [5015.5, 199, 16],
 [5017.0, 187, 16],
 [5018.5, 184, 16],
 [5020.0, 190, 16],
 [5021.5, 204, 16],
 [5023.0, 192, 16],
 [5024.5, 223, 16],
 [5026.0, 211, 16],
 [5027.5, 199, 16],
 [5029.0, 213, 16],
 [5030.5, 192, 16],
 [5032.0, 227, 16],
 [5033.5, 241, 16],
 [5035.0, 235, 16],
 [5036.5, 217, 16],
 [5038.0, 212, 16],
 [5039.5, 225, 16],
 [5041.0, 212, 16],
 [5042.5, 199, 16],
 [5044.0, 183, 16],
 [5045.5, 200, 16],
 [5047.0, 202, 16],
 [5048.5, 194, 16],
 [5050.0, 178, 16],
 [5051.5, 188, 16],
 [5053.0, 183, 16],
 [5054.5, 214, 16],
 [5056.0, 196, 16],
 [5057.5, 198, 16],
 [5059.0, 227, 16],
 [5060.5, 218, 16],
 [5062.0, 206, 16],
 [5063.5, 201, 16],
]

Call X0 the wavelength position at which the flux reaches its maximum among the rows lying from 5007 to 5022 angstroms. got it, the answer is 5009.5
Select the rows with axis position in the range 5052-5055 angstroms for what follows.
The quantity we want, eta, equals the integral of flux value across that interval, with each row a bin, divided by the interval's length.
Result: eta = 196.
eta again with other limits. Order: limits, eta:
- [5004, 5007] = 214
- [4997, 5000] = 206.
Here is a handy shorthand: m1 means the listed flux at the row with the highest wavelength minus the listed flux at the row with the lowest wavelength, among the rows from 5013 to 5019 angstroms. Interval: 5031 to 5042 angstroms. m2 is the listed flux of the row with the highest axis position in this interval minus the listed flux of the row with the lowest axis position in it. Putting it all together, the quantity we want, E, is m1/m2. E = 1.2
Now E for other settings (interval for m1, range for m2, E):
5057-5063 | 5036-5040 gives 1.0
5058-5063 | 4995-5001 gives 3.0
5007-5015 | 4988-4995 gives 0.1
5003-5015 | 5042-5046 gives -22.0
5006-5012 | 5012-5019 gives -1.7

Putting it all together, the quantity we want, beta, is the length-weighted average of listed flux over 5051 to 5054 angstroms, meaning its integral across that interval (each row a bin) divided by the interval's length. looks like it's 188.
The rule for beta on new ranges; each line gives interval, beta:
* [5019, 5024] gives 196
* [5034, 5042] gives 220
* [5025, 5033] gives 210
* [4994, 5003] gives 201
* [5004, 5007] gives 214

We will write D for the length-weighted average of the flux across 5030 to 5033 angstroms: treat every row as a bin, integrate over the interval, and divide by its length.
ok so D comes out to 214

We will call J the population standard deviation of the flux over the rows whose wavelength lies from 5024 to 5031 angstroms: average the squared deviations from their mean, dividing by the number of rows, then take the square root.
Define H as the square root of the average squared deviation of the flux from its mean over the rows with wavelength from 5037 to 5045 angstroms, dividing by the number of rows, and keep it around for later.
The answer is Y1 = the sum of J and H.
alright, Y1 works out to 25.1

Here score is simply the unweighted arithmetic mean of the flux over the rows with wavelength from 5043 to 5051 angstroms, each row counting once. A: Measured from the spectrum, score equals 191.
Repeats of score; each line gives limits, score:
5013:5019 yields 193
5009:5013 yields 213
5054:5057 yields 205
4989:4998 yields 190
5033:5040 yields 226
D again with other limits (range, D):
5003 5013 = 213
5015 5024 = 193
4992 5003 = 199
